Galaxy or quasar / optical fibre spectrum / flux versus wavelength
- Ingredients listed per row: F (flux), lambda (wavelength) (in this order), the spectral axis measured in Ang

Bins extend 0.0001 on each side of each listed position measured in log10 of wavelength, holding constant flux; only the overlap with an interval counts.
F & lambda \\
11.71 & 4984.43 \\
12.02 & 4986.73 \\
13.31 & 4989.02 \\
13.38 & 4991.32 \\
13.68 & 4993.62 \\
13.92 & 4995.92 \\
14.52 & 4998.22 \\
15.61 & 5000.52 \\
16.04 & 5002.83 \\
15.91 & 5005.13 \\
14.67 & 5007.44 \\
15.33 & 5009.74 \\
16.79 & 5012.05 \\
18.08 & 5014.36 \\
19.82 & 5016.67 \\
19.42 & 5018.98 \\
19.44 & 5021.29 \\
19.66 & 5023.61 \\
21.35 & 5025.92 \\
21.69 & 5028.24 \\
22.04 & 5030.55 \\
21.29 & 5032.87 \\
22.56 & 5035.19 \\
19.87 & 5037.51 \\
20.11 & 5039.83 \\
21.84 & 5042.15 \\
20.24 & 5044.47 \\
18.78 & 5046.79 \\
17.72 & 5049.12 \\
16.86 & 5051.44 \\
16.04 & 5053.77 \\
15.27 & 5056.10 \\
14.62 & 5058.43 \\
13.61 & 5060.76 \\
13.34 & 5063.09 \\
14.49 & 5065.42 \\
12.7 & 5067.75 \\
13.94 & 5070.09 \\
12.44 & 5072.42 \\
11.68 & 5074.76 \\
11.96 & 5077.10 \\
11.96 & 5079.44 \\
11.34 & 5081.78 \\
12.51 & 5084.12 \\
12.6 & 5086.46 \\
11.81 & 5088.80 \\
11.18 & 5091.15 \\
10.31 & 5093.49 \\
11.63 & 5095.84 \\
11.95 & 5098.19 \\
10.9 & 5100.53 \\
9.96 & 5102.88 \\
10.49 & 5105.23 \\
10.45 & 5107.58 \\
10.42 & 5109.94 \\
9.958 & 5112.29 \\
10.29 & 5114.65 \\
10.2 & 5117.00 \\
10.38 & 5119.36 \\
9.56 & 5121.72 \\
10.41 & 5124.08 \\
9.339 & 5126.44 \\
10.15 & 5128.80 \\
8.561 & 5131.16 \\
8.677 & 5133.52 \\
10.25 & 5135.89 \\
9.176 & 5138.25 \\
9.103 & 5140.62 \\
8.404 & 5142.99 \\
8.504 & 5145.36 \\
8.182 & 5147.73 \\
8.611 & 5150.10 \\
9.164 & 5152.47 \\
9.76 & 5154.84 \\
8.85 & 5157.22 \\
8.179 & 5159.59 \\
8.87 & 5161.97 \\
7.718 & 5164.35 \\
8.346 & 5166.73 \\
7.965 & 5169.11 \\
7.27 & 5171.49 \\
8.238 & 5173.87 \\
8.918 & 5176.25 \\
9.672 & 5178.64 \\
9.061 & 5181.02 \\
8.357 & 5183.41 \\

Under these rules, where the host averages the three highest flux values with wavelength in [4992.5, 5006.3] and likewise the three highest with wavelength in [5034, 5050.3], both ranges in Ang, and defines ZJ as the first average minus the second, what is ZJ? -6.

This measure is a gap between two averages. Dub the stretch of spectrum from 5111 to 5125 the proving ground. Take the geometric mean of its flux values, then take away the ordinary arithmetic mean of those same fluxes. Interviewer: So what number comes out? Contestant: 0.00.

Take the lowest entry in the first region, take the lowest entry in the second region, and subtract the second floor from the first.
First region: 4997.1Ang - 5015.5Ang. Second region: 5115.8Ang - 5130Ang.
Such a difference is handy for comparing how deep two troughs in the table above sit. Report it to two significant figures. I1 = 5.2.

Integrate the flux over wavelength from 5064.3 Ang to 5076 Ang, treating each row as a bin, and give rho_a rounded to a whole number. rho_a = 152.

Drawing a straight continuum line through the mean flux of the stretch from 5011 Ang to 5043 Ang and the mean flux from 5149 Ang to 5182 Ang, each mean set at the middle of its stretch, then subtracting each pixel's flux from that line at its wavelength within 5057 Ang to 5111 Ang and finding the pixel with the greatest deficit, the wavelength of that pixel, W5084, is 5074.76 Ang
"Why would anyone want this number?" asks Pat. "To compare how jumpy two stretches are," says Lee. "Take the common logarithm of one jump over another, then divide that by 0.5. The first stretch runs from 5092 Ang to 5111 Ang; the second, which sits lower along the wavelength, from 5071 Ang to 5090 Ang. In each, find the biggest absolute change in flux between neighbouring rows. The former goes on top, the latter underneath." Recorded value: 0.10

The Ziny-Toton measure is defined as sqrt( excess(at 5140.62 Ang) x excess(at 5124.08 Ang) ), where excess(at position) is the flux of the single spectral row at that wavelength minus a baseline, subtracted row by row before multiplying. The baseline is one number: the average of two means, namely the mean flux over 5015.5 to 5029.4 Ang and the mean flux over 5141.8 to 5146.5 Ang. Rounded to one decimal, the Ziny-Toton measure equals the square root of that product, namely 4.5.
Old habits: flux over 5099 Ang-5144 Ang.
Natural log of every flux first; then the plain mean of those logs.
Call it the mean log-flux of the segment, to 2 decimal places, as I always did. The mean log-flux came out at 2.28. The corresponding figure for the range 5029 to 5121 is 2.61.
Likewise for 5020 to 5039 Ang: 3.04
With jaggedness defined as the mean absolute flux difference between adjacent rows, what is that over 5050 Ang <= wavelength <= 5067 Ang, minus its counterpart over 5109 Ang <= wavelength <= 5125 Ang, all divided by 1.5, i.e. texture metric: 0.22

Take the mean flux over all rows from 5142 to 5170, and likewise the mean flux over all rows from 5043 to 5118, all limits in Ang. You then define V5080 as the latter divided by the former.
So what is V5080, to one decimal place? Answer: 1.5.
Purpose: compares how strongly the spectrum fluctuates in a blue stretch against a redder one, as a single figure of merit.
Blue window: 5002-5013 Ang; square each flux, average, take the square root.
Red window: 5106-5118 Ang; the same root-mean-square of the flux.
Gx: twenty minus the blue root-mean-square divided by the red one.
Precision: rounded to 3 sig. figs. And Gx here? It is 18.5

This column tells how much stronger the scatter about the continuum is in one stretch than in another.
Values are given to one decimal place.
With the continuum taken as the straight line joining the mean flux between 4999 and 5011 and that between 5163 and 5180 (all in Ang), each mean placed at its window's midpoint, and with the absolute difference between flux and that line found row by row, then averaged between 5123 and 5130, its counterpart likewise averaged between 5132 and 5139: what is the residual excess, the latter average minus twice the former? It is 0.1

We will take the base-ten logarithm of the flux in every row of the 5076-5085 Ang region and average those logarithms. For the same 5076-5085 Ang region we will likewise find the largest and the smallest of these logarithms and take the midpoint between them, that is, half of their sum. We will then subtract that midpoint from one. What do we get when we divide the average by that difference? -14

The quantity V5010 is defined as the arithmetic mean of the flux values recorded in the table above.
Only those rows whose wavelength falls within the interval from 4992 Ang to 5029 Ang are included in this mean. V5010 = 17.2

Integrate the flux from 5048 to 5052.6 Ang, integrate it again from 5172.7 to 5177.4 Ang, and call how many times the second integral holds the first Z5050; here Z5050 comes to 0.51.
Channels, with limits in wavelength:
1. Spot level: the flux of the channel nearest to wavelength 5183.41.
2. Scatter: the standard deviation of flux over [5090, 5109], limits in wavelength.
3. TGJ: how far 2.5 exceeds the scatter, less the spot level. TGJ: -6.5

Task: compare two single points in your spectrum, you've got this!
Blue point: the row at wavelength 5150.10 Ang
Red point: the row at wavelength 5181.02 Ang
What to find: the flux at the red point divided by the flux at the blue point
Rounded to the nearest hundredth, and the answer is 1.05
